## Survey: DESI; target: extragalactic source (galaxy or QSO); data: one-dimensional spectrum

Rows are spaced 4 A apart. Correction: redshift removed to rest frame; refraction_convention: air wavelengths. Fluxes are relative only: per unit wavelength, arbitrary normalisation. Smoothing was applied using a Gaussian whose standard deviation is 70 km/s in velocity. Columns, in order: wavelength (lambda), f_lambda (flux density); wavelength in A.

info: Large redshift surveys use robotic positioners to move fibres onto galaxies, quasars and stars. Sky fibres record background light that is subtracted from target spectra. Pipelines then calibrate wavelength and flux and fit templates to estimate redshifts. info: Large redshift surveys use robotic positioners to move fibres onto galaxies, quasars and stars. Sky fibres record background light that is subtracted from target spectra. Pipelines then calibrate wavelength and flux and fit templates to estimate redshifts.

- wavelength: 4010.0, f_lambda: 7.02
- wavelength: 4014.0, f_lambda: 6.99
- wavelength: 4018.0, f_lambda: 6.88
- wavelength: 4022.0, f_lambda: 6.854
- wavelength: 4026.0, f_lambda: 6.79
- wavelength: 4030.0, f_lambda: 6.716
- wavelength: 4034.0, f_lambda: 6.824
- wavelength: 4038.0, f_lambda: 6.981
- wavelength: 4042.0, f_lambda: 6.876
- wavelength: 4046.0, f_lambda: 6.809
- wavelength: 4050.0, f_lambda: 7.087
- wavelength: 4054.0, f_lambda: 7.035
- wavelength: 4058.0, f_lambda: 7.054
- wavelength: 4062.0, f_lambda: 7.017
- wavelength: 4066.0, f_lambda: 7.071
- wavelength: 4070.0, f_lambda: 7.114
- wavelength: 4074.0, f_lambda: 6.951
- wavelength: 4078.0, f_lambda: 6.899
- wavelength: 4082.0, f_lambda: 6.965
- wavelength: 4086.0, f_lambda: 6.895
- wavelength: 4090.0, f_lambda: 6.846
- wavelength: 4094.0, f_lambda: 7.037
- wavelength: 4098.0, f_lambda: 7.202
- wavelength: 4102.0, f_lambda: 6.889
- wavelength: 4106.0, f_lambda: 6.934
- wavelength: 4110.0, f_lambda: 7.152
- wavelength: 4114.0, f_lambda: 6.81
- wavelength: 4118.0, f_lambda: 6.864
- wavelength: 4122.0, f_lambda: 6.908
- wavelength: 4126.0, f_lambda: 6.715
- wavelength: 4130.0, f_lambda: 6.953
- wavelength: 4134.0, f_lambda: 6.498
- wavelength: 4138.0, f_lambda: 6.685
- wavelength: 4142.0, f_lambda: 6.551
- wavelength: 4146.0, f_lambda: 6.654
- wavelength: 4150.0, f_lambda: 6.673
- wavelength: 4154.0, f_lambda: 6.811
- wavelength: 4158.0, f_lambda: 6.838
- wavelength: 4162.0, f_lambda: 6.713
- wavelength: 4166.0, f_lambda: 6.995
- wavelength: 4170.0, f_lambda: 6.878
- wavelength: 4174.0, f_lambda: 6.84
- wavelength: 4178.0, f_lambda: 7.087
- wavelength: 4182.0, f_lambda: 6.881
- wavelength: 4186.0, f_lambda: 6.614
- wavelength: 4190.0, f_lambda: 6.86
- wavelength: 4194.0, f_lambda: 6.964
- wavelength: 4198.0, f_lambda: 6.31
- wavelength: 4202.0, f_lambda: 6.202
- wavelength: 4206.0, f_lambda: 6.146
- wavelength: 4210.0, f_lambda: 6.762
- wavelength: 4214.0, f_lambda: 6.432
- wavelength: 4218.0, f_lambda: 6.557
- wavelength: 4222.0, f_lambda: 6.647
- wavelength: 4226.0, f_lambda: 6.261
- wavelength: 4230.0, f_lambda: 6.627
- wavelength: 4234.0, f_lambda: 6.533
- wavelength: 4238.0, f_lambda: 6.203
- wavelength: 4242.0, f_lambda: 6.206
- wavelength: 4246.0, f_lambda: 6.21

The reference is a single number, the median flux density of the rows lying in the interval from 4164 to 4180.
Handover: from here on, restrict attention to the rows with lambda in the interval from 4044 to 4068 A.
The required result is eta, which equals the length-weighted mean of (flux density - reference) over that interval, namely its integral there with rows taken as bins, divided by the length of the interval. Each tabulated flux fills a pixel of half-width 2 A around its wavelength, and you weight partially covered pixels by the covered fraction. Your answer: 0.08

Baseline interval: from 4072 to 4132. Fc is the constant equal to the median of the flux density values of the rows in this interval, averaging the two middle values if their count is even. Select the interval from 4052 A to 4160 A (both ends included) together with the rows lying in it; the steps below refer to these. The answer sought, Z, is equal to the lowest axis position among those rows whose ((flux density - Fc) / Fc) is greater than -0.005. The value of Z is 4054.0 A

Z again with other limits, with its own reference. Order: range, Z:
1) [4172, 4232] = 4178.0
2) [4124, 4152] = 4130.0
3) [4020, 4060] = 4038.0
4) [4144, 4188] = 4166.0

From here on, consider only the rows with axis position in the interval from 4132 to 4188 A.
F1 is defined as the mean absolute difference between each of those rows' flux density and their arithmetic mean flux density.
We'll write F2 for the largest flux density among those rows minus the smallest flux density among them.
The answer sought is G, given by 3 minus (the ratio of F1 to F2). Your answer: 2.76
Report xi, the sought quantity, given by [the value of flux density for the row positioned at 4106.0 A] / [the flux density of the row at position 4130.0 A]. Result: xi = 1.00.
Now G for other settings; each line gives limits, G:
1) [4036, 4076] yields 2.75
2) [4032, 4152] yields 2.81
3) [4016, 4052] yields 2.79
